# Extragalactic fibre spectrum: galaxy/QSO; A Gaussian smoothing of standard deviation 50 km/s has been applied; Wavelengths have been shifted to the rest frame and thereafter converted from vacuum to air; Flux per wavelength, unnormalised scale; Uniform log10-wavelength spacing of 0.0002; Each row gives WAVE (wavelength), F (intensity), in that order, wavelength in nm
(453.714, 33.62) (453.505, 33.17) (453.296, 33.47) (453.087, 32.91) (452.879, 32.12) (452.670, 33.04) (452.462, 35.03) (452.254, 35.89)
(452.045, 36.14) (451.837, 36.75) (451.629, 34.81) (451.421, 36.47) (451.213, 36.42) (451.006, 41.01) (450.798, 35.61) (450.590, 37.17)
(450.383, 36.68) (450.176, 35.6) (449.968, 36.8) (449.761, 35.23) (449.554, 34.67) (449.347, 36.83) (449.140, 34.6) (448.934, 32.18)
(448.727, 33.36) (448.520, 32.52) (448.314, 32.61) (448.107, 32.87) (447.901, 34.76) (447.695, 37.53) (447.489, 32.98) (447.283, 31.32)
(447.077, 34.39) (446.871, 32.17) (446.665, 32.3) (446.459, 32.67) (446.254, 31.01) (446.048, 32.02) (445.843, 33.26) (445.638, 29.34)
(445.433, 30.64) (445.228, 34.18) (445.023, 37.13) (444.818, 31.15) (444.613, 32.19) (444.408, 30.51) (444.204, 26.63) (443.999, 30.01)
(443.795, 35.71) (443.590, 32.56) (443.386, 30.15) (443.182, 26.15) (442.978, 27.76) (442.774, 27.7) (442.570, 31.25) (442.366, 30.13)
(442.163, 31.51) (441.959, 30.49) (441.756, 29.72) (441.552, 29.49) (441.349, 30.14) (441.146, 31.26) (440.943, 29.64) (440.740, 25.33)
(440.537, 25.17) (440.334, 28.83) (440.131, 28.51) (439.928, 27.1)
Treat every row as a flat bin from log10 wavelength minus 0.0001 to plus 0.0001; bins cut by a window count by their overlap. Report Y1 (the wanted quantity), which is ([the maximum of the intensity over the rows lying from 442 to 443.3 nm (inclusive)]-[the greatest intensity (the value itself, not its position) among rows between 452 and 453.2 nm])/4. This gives -1.2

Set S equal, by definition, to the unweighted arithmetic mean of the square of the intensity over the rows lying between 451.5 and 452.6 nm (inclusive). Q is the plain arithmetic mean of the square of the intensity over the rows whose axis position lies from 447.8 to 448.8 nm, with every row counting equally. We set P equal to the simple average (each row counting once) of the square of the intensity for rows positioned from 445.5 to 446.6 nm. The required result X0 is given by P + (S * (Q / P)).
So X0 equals 2408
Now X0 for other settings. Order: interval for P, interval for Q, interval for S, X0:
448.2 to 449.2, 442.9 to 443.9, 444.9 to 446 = 2031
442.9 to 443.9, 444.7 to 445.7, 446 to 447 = 2101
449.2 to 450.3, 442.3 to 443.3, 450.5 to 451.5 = 2178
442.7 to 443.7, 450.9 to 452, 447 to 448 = 2771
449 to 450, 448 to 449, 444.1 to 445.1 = 2117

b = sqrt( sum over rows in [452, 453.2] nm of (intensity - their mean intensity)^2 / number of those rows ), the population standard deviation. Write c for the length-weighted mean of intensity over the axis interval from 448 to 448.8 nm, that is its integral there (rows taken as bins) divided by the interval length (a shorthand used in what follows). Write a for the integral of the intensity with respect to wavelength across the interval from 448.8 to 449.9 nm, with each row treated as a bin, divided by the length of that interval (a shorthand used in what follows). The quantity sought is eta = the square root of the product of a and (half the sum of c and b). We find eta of 24.4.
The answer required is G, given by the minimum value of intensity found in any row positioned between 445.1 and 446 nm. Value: 29.34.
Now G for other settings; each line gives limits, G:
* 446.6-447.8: 31.32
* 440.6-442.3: 25.33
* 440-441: 25.17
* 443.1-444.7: 26.15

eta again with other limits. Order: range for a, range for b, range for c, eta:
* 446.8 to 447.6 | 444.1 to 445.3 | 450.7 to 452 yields 25.6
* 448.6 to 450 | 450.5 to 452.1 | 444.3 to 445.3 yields 24.5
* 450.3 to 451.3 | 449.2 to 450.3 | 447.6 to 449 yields 25.4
